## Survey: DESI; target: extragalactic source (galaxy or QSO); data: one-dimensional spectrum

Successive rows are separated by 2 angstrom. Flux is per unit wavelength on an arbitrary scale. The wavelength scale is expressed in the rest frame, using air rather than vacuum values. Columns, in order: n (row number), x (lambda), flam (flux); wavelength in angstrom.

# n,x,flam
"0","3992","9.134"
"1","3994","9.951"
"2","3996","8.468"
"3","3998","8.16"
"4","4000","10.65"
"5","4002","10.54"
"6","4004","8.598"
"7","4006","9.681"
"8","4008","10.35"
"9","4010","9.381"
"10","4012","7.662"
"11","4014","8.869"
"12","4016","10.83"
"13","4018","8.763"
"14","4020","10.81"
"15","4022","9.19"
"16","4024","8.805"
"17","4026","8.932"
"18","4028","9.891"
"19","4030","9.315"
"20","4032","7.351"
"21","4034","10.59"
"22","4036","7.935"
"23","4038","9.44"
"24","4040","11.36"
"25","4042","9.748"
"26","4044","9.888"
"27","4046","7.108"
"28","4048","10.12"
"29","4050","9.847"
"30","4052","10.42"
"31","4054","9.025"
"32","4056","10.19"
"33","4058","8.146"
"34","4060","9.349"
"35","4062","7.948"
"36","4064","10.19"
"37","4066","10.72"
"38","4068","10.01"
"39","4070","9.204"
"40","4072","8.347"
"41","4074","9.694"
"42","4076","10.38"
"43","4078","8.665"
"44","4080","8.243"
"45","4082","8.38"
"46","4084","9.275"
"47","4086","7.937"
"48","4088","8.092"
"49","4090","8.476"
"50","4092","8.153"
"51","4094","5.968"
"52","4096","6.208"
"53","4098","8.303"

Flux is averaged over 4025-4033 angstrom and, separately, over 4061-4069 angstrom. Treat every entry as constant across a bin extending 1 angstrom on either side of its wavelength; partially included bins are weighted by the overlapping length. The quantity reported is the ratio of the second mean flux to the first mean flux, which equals 1.10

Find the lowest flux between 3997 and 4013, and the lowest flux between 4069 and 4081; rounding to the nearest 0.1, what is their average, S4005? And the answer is 8.0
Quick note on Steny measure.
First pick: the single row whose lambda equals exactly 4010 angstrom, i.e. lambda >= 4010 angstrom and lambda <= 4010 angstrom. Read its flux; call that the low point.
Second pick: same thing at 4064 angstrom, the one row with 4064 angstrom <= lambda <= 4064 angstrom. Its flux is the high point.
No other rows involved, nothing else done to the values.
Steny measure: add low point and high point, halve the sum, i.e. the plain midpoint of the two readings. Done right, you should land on 9.8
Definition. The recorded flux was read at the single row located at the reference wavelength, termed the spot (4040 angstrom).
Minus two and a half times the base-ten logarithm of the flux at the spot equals -2.64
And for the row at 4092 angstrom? -2.28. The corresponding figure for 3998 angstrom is -2.28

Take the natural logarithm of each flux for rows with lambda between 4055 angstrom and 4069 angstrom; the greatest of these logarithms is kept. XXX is 2.37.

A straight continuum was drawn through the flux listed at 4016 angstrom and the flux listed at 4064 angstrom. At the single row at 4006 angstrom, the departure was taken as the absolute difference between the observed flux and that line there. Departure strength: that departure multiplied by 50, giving 64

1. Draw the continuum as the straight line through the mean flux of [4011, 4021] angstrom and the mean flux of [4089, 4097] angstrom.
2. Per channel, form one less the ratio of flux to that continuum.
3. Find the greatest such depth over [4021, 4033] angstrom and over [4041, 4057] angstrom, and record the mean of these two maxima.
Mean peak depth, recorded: 0.17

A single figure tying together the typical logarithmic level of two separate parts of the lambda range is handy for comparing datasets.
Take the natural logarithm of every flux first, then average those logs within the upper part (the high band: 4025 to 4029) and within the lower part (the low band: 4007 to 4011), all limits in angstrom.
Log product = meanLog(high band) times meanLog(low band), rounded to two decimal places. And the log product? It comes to 5.13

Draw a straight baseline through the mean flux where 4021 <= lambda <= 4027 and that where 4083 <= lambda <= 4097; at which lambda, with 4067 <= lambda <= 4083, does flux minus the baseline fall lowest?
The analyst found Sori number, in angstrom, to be 4072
